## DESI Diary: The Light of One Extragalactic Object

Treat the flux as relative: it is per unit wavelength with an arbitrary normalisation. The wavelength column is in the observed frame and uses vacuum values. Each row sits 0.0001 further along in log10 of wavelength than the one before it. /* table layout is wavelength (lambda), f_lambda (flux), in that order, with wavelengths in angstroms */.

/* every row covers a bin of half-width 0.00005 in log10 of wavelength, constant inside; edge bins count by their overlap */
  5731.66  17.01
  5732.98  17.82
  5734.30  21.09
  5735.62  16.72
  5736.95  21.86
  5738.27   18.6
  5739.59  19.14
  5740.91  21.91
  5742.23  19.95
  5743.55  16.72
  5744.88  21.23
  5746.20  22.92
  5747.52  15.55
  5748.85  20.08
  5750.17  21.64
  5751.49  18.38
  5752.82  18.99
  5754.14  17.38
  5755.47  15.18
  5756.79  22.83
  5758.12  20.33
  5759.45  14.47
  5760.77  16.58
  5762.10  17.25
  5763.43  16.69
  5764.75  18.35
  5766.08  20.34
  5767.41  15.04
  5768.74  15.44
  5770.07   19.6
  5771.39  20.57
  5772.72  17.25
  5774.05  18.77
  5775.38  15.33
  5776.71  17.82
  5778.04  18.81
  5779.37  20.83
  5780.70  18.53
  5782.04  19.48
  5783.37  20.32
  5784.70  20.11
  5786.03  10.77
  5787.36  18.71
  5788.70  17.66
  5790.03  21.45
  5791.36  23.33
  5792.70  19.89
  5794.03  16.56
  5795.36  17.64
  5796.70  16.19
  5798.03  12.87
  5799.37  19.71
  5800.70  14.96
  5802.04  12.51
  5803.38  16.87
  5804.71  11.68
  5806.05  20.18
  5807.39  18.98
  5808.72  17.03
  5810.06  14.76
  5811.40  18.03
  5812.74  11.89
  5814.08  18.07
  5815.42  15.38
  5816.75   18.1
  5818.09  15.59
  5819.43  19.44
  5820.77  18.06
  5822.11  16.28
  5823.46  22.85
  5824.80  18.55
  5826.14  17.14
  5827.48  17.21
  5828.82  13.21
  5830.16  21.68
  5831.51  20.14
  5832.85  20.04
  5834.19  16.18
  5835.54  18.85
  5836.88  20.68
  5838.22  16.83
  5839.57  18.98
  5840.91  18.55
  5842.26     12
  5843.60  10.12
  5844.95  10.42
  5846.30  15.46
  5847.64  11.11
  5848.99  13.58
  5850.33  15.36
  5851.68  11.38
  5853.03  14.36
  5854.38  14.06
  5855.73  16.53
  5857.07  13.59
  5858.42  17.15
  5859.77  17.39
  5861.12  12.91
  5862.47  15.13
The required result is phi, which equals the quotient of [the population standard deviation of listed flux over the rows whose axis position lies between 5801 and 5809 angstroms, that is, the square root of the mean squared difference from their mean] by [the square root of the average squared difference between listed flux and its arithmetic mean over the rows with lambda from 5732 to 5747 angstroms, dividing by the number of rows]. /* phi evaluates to 1.52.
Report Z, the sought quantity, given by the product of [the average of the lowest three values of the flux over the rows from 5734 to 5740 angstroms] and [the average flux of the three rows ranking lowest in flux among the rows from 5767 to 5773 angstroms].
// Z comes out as 289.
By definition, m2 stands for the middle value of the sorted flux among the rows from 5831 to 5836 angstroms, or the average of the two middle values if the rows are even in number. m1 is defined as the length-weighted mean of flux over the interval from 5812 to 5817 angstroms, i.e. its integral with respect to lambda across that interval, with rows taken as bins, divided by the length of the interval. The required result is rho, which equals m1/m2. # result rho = 0.81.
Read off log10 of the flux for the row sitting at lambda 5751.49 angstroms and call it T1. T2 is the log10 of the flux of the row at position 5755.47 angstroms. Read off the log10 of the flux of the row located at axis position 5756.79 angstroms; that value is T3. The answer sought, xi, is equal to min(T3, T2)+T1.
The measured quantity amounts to 2.45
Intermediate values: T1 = 1.26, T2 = 1.18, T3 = 1.36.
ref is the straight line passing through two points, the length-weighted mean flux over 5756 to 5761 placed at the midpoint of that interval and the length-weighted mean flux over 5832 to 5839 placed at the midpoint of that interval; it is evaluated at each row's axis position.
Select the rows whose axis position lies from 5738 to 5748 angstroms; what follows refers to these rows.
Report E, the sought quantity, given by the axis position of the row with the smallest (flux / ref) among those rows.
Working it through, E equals 5747.52 angstroms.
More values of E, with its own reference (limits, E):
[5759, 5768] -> 5759.45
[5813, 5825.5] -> 5815.42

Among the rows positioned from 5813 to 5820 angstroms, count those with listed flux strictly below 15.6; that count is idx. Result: 2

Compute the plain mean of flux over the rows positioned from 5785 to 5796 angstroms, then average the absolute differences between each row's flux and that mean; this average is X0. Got 2.6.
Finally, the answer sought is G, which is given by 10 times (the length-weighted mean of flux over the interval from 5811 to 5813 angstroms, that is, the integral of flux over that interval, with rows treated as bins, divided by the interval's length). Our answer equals 152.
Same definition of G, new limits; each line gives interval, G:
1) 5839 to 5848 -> 138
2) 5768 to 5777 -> 178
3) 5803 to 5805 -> 144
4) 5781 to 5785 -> 198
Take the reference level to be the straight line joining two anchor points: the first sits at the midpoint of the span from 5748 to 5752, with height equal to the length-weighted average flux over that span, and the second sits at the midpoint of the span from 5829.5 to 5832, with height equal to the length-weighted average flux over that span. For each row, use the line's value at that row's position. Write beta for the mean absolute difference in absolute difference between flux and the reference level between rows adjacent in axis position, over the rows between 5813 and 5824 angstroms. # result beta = 2.49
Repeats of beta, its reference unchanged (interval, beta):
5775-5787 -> 2.10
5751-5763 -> 2.11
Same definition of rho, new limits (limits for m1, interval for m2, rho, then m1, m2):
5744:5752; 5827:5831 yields 1.16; 20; 17.2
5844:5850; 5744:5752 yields 0.61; 13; 20.7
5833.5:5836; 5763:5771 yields 0.99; 17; 17.5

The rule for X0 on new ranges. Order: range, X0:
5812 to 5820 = 2.1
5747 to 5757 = 2.1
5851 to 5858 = 1.2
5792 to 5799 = 1.7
